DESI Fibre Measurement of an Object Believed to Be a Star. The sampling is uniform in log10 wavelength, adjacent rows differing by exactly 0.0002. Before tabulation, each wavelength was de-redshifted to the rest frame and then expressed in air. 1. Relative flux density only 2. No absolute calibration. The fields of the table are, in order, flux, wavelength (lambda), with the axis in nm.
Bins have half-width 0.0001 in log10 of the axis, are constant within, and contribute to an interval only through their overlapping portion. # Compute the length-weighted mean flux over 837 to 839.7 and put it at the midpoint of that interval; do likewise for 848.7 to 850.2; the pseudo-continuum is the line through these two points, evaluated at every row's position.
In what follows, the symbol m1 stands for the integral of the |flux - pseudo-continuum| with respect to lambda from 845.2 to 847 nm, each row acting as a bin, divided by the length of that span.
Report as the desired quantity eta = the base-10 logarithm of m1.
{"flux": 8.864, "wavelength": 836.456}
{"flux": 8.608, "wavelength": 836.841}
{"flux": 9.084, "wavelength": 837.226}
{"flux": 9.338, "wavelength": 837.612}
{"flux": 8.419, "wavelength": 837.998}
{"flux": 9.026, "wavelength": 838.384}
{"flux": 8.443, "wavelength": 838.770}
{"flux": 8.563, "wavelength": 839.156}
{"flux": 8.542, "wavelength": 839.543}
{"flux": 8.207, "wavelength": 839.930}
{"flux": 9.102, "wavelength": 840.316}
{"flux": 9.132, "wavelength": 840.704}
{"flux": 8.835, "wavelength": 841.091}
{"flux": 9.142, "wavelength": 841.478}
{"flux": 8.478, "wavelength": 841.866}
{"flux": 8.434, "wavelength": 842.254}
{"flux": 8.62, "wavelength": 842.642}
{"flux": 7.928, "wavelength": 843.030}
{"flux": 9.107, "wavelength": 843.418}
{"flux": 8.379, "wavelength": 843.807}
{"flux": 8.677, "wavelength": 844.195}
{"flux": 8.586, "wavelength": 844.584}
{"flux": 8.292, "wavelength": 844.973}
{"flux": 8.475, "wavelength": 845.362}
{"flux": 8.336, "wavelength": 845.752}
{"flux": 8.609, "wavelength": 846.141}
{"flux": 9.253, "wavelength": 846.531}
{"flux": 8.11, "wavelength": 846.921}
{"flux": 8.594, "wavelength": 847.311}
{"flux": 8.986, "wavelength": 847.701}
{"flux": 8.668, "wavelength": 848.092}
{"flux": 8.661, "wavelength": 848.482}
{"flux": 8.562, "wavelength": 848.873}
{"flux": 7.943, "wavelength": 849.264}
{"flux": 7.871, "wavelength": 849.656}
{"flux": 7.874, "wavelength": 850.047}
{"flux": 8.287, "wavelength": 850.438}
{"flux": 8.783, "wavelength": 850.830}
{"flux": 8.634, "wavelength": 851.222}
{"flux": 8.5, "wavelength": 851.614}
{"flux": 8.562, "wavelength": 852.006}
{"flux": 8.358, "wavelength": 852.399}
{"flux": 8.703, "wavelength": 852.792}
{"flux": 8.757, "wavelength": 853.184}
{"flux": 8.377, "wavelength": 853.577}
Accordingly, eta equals -0.46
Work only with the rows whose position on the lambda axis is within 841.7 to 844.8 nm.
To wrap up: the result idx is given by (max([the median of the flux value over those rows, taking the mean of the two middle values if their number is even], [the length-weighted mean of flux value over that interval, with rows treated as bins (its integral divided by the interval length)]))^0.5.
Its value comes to 2.92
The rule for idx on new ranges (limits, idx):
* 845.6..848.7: 2.94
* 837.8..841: 2.95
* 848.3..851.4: 2.90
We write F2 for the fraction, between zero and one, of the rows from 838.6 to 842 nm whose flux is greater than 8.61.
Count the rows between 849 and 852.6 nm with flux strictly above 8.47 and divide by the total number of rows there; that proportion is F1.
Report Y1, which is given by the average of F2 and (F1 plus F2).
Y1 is 0.67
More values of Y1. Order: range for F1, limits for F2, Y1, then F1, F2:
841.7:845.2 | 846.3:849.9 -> 0.72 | 0.56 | 0.44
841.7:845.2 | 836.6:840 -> 0.61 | 0.56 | 0.33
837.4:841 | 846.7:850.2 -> 0.67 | 0.67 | 0.33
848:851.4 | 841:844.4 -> 0.83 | 0.56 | 0.56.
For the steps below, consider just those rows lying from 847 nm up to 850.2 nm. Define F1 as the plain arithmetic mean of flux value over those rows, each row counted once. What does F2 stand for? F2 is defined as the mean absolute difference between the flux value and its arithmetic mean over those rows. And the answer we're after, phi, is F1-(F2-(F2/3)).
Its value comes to 8.15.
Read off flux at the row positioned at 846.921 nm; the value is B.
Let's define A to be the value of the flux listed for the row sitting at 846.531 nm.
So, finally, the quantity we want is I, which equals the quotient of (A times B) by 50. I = 1.50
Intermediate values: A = 9.253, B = 8.11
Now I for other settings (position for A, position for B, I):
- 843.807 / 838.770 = 1.41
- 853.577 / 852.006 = 1.43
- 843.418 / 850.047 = 1.43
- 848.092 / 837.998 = 1.46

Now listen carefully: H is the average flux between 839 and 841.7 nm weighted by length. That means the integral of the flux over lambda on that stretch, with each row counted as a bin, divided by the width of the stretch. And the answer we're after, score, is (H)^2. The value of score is 77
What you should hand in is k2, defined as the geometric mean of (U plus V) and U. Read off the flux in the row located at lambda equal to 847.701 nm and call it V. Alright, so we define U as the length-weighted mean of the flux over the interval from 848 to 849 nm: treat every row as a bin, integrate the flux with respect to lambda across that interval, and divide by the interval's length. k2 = 12.3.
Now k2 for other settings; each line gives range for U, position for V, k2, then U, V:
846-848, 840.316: 12.5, 8.71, 9.102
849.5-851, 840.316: 11.9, 8.21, 9.102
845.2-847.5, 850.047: 11.9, 8.56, 7.874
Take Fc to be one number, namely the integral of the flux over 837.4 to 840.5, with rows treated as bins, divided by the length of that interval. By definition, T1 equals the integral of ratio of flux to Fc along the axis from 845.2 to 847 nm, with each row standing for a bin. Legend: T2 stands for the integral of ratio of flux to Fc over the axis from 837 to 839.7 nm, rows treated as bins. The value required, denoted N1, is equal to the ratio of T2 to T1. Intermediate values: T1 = 1.8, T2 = 2.7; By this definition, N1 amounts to 1.5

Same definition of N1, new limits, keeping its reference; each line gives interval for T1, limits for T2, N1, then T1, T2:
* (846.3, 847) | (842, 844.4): 3.3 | 0.7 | 2.3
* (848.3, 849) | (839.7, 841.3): 2.3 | 0.7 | 1.6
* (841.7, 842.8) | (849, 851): 1.7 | 1.1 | 1.9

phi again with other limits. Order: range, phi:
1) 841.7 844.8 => 8.38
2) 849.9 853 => 8.32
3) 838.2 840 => 8.43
